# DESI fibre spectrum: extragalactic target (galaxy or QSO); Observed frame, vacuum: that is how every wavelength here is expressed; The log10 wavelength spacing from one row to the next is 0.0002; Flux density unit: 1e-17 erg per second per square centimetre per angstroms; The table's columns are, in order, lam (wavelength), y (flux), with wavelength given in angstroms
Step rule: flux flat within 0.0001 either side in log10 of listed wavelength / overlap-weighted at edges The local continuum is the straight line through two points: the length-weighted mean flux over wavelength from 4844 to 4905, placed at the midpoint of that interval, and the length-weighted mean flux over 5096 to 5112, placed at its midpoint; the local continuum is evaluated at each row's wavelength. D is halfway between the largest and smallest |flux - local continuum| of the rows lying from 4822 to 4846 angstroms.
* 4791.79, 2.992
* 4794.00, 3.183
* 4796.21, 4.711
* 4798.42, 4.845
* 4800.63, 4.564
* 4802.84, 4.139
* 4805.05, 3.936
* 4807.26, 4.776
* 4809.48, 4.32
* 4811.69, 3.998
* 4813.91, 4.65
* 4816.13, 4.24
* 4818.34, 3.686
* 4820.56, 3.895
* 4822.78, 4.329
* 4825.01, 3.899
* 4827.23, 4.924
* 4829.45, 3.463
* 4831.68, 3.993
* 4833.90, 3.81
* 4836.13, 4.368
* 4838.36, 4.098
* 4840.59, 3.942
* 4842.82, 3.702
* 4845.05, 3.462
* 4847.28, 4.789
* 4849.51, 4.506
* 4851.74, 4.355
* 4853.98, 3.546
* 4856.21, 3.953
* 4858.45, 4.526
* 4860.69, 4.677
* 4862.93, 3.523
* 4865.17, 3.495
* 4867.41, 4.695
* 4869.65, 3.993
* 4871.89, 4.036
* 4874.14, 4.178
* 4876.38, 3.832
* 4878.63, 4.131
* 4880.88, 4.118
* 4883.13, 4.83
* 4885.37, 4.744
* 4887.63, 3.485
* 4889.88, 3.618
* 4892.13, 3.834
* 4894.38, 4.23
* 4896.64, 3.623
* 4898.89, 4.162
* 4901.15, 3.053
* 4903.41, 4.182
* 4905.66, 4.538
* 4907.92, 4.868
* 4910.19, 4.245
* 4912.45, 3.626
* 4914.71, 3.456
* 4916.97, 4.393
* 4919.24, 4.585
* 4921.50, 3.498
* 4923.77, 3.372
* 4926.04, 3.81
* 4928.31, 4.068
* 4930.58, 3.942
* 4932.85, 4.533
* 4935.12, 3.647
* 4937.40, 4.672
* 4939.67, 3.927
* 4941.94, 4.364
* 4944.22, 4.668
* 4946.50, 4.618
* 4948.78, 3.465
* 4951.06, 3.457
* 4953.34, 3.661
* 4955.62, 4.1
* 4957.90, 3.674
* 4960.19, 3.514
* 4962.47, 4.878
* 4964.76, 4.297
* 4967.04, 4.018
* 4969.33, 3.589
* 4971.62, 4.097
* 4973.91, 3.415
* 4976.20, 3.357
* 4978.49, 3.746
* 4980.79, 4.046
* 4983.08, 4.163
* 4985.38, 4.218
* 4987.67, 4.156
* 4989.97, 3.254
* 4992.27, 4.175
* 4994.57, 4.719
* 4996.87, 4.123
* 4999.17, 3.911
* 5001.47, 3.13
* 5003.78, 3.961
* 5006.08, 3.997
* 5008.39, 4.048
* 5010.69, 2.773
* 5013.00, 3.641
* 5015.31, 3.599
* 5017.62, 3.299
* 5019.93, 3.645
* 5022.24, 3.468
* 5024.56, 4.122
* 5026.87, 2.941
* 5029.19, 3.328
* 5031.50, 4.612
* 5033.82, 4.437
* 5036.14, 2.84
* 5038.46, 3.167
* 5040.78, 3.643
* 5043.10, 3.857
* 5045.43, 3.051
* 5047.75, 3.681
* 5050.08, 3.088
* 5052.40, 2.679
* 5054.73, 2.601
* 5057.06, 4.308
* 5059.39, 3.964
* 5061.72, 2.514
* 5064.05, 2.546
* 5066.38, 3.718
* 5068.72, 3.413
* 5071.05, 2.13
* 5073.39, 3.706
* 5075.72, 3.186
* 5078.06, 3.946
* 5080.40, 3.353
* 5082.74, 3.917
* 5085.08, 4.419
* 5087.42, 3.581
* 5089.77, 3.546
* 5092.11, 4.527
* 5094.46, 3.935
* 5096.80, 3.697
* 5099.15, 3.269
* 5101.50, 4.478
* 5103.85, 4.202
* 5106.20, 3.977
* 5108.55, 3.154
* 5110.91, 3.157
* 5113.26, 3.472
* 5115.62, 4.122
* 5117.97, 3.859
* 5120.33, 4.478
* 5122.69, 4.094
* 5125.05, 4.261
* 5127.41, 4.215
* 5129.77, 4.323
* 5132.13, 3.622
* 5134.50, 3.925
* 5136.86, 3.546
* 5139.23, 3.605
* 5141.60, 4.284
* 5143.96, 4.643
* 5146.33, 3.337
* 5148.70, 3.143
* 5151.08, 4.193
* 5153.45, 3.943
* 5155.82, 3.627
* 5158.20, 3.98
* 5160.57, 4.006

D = 0.40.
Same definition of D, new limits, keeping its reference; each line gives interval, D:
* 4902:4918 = 0.51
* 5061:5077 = 0.84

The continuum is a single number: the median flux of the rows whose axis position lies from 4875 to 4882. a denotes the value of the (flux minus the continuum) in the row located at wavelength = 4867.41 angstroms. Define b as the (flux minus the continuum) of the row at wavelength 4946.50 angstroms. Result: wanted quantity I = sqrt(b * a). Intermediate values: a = 0.6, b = 0.50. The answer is 0.54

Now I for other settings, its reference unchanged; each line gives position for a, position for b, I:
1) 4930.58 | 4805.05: 0.18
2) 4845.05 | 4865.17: 0.64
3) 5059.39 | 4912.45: 0.28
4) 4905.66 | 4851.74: 0.32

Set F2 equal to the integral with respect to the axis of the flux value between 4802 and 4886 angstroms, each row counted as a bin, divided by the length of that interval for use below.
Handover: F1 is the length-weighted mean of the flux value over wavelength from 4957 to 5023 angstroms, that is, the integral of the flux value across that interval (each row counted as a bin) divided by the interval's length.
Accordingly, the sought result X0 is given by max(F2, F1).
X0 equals 4.14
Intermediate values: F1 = 3.83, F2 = 4.14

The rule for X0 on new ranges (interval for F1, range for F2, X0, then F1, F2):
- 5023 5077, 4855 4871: 4.12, 3.37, 4.12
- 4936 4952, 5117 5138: 4.17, 4.17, 4.04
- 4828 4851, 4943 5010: 4.03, 4.03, 3.94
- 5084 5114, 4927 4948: 4.25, 3.80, 4.25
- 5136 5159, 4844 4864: 4.15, 3.83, 4.15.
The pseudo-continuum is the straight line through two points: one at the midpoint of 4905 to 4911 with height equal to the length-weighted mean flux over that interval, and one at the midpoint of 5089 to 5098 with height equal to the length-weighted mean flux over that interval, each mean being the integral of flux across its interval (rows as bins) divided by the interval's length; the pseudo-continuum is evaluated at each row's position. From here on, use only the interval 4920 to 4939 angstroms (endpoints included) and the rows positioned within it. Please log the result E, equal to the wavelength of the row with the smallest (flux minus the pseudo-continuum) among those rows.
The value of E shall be 4923.77 angstroms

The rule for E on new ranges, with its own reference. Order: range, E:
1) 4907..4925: 4923.77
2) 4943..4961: 4951.06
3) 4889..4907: 4901.15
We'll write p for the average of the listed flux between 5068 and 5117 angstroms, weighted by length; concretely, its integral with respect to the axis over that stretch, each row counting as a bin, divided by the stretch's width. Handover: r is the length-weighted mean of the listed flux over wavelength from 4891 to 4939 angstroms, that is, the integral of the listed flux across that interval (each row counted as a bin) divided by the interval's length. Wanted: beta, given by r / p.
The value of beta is 1.09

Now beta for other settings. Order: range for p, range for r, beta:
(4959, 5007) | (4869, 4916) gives 1.02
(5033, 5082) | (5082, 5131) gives 1.19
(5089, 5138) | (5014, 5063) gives 0.89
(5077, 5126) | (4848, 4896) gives 1.06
